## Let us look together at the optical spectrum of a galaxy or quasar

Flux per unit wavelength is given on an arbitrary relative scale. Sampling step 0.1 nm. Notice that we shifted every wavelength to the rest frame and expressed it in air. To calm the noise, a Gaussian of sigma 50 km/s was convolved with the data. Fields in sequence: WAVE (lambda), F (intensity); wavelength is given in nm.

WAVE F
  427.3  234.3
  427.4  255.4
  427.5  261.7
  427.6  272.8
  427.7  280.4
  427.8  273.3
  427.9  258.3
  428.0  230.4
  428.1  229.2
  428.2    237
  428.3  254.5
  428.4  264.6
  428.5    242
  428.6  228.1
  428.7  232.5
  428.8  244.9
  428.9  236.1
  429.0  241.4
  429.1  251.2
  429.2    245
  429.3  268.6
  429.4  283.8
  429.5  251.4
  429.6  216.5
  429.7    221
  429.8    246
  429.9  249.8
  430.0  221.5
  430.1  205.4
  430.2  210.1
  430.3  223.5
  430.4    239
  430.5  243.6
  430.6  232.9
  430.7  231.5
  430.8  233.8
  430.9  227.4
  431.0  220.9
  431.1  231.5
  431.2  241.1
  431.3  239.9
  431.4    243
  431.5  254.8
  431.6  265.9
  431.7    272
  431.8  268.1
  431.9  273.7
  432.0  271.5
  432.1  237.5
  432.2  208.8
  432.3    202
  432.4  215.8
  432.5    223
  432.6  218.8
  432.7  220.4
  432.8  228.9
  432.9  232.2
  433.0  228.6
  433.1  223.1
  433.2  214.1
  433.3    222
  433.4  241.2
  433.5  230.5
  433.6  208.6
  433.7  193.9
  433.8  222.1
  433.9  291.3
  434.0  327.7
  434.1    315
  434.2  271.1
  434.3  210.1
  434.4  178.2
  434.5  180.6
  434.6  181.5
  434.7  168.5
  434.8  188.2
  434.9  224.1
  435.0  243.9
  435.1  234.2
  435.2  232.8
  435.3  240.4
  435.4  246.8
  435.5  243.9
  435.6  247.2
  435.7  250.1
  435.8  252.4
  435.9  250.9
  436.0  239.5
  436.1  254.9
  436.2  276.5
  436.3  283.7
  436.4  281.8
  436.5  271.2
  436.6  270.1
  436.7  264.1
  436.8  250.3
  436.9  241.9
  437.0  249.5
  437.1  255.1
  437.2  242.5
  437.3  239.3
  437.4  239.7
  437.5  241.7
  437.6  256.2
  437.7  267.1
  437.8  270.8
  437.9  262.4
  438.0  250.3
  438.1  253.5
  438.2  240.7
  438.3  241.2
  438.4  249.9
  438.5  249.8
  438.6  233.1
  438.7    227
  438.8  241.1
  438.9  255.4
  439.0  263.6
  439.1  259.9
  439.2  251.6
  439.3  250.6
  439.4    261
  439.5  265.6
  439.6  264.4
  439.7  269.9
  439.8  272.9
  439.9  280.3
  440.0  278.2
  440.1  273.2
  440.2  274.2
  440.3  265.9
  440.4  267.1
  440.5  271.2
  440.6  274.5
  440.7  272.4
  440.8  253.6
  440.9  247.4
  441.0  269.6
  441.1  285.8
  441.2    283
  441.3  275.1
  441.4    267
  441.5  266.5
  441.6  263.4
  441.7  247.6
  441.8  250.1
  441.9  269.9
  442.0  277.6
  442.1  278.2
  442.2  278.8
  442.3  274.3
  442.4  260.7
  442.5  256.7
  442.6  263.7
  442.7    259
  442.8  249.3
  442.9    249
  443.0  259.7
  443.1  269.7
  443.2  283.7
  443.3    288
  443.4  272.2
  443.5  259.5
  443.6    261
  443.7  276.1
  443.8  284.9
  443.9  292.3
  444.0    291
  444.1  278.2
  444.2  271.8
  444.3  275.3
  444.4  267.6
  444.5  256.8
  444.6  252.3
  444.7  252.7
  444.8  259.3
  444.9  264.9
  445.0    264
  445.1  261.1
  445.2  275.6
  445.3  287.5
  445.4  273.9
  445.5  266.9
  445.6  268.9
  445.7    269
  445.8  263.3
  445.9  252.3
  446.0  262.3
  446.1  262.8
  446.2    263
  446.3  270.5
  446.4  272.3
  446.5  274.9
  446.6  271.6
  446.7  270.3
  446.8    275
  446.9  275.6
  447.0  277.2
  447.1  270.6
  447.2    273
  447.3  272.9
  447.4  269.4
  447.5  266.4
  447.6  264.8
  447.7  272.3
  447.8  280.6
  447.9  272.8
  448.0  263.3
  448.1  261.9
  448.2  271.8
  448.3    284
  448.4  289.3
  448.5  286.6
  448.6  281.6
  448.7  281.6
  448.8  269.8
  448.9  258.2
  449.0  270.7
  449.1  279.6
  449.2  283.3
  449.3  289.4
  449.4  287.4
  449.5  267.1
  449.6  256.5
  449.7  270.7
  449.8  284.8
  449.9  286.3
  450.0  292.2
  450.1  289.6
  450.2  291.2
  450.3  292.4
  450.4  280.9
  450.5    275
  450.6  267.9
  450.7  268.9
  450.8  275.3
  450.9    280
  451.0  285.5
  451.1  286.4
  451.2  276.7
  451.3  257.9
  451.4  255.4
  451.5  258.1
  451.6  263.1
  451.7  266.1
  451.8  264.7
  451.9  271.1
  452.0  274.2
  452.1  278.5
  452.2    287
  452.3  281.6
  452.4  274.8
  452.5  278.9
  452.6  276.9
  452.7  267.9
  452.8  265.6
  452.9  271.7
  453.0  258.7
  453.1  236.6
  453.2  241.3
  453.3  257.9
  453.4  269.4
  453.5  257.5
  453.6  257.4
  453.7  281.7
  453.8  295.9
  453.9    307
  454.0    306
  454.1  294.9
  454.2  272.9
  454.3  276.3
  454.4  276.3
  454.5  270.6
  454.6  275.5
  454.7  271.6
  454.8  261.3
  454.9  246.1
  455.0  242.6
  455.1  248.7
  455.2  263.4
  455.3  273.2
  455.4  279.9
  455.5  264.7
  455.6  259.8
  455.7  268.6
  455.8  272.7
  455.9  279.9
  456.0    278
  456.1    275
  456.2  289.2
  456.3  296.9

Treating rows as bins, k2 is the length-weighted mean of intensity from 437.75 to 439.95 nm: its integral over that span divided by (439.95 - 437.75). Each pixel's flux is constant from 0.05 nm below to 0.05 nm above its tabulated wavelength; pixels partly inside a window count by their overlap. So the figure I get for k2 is 255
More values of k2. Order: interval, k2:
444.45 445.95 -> 265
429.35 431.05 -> 233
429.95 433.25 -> 233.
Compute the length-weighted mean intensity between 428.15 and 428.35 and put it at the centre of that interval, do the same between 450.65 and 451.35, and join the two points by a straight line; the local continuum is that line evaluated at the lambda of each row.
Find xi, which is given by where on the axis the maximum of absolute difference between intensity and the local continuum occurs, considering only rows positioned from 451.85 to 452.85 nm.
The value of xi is 452.8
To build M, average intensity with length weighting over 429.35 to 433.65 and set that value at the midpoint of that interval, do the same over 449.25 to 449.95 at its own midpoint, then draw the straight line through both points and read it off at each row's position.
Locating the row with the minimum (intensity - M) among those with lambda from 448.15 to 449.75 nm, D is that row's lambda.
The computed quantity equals 449.6 nm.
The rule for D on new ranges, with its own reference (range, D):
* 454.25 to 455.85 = 455.0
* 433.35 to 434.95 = 434.7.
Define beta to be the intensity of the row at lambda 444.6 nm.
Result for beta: 252.3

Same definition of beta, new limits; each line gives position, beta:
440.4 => 267.1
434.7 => 168.5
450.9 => 280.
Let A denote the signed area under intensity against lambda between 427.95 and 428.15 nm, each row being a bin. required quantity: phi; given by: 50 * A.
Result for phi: 2298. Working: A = 46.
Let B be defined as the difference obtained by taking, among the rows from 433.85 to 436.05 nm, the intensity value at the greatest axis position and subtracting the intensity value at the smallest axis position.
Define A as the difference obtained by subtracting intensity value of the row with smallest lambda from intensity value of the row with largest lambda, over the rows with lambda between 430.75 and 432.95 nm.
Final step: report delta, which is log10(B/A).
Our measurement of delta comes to 1.5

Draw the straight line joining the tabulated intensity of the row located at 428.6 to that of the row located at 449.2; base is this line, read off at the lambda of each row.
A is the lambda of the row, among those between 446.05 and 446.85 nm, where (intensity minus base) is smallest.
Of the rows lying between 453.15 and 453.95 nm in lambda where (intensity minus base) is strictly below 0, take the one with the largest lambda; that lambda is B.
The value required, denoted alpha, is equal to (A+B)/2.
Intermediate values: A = 446.2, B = 453.7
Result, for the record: 449.95 nm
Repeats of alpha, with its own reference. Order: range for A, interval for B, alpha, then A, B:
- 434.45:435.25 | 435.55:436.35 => 435.35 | 434.7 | 436.0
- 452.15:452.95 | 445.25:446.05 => 449.40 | 452.8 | 446.0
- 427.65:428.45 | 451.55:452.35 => 440.20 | 428.1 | 452.3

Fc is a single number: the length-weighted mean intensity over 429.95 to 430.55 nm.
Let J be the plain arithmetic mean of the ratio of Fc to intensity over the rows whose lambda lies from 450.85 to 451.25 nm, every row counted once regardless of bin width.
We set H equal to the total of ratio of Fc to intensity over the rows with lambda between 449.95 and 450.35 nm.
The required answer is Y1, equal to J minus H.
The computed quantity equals -2.28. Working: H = 3.1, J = 0.79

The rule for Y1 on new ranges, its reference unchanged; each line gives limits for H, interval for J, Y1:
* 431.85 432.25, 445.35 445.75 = -2.83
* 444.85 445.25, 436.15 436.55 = -2.56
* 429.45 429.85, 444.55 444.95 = -2.98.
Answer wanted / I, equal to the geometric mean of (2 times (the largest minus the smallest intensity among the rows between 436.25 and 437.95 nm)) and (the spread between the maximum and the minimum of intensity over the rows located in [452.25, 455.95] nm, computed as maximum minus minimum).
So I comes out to 79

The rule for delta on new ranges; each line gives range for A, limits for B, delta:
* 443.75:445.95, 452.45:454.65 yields -1.0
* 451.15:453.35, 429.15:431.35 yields -0.6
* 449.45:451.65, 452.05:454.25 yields 0.1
